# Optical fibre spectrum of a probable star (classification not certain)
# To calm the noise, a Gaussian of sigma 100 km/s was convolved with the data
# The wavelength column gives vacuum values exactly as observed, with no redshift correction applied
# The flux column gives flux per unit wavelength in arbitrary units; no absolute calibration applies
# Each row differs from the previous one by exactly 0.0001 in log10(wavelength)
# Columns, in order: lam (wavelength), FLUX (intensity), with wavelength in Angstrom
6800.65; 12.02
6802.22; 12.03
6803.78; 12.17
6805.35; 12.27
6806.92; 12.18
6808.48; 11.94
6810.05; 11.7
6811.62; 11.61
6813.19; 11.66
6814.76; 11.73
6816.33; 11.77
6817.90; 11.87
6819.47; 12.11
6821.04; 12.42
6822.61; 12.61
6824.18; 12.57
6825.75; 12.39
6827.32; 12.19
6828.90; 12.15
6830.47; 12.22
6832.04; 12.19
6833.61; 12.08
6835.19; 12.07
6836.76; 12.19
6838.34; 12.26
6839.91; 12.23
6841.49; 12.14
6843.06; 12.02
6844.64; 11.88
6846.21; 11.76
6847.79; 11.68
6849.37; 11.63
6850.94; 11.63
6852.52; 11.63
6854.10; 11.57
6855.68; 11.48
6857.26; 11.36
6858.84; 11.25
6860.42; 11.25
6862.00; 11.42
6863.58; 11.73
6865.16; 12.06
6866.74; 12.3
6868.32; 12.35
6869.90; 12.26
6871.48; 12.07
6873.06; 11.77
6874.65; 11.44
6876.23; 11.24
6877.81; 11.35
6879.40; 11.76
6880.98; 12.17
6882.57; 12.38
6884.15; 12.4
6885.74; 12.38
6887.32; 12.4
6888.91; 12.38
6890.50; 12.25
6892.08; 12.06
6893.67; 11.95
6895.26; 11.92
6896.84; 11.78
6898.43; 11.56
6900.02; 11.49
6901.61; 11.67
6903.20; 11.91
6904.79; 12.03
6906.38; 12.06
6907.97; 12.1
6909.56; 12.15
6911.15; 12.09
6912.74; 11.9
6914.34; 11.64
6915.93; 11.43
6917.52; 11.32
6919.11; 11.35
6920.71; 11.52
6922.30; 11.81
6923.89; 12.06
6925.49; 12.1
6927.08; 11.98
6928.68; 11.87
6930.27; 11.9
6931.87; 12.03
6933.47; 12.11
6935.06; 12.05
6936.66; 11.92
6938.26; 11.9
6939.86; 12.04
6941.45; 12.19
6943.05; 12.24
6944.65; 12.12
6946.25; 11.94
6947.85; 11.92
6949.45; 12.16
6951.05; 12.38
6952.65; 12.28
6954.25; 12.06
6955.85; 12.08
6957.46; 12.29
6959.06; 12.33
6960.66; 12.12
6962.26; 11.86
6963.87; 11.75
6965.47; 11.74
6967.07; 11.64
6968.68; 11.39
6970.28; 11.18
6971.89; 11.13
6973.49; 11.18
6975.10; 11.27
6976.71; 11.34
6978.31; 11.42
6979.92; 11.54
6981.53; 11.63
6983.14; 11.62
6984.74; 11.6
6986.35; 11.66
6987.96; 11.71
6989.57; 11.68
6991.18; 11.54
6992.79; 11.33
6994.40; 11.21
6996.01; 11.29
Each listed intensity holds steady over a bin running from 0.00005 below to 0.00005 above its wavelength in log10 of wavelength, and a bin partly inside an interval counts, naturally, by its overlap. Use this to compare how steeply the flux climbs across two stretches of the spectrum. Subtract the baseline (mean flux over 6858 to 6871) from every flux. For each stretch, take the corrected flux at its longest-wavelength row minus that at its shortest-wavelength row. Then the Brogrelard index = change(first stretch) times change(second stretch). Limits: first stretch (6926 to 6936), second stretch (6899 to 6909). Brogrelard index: 0.043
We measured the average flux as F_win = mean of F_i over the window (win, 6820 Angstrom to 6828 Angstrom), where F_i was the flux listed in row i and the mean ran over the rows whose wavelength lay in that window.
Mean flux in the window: 12.4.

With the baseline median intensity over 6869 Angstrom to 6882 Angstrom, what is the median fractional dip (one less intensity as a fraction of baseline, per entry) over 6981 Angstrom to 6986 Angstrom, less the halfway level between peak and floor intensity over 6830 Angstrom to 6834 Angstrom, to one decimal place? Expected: -12.1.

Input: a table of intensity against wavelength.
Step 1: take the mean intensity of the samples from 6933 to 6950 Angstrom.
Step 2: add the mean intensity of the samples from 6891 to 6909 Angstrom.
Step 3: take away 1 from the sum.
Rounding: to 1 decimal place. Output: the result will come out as 22.9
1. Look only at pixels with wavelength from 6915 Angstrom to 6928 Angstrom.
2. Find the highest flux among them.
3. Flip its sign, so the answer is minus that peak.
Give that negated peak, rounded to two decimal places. -12.10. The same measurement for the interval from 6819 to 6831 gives -12.61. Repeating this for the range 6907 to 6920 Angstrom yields -12.15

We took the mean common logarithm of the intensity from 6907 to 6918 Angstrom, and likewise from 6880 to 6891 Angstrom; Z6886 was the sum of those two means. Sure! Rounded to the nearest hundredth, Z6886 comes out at 2.16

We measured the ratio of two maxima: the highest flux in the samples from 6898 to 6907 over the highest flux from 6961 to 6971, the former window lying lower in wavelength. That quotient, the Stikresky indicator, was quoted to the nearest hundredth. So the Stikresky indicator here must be 1.02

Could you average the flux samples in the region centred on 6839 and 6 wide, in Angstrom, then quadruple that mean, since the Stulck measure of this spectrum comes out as 48.8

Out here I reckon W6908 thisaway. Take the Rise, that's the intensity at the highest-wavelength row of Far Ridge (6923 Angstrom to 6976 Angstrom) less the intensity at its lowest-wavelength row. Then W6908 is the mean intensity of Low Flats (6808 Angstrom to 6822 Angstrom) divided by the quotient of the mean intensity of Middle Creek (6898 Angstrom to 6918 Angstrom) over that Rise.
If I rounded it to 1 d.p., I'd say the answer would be -0.8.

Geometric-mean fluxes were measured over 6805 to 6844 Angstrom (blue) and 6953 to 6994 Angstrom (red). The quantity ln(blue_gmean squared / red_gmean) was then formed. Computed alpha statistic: 2.53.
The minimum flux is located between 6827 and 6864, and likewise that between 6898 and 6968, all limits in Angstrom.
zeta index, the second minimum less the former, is 0.1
